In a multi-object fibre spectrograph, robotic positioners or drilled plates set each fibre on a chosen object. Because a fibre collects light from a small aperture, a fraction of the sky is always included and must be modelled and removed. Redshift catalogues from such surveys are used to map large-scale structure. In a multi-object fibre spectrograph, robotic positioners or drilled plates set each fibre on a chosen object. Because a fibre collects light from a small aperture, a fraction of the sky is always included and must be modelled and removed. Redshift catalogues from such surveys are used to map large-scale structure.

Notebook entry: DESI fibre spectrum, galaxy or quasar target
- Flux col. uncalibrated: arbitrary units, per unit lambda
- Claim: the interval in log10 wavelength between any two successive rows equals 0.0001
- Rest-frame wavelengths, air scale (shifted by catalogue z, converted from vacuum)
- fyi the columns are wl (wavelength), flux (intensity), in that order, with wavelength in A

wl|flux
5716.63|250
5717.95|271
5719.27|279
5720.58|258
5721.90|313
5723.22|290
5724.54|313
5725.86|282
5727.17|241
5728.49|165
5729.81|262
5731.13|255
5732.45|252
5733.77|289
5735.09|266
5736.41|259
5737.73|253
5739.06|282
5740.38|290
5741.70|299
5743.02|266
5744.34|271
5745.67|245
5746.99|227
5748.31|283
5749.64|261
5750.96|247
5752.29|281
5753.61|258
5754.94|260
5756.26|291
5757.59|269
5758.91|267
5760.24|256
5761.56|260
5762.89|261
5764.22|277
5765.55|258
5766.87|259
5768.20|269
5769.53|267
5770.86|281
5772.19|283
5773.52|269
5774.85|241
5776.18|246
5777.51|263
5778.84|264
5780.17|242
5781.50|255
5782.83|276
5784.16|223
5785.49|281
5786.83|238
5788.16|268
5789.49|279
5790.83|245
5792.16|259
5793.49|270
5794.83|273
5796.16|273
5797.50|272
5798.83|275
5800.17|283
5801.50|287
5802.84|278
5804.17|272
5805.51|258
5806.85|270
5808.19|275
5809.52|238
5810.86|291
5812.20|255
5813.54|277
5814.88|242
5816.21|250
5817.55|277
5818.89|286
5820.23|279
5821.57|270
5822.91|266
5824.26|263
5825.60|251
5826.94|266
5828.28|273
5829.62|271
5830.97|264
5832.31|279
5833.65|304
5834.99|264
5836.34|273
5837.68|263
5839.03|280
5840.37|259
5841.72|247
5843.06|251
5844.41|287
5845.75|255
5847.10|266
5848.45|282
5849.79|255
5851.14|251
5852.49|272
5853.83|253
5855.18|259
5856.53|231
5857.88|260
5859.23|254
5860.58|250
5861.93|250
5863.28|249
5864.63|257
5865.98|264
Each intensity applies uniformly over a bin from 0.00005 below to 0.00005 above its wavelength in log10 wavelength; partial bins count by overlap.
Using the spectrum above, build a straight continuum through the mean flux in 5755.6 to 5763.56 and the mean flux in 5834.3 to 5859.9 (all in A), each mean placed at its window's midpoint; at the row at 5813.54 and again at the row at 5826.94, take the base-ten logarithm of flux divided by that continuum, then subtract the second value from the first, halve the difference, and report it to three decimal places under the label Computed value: 0.008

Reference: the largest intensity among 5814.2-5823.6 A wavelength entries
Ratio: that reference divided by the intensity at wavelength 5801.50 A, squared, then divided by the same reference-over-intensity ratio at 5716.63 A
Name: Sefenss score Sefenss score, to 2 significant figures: 0.87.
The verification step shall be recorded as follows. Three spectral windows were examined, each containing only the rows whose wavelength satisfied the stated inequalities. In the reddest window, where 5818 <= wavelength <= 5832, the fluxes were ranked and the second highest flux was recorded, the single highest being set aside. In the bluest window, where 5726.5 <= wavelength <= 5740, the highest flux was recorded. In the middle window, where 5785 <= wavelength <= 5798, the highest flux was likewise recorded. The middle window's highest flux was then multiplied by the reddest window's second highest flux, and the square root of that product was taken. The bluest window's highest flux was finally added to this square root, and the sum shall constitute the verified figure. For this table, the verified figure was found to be 569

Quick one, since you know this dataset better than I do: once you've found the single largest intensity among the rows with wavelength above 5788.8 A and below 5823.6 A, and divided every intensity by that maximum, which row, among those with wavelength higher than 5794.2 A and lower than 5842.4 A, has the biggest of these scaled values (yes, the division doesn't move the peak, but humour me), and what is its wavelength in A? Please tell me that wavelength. 5833.65 A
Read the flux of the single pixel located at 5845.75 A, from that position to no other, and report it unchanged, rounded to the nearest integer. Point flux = 255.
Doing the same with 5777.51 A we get 263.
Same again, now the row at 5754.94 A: 260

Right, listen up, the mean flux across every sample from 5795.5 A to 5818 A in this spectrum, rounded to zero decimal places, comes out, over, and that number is 269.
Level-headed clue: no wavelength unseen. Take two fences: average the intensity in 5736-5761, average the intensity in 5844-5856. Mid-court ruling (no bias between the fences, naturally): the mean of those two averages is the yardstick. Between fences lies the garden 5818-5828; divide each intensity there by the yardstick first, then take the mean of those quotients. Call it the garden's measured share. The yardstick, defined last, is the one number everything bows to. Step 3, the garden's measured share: 1.01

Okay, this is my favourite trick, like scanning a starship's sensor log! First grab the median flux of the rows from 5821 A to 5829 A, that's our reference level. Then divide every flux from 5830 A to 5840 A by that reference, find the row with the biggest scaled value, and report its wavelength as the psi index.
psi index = 5833.65 A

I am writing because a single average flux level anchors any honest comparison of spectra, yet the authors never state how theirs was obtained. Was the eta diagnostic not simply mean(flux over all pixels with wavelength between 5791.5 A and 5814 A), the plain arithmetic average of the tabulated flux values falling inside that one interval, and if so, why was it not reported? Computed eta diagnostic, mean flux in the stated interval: 270.9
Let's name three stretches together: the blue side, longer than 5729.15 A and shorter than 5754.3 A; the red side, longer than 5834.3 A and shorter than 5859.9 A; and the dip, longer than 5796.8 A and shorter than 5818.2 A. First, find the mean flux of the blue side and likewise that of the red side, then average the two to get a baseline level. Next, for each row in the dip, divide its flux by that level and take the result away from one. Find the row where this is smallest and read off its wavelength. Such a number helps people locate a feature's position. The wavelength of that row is 5810.86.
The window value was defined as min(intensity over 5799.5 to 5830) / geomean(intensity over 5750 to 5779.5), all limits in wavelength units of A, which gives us 0.90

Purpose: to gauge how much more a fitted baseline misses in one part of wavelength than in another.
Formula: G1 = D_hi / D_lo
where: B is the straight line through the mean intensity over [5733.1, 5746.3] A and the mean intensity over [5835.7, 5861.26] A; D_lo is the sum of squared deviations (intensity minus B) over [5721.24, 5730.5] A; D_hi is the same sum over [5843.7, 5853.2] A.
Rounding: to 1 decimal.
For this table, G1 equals 0.1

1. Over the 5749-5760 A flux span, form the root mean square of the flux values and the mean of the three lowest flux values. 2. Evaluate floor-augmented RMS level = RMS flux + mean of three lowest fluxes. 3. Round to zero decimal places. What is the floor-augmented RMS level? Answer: 522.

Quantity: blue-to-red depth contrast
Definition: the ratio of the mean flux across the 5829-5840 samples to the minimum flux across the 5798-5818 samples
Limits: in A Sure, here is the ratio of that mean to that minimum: 1.15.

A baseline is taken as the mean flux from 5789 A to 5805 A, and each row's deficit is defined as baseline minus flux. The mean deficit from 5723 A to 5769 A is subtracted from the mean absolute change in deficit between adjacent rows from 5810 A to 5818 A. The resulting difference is 18.1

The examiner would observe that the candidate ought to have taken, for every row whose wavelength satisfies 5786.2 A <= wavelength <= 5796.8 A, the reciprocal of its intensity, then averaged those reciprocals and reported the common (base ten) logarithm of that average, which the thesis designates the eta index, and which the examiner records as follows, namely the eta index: -2.419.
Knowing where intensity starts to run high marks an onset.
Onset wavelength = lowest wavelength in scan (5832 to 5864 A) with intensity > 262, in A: 5832.31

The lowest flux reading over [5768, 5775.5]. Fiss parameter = 241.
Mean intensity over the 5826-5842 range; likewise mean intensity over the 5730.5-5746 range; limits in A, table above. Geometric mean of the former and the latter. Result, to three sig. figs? 270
